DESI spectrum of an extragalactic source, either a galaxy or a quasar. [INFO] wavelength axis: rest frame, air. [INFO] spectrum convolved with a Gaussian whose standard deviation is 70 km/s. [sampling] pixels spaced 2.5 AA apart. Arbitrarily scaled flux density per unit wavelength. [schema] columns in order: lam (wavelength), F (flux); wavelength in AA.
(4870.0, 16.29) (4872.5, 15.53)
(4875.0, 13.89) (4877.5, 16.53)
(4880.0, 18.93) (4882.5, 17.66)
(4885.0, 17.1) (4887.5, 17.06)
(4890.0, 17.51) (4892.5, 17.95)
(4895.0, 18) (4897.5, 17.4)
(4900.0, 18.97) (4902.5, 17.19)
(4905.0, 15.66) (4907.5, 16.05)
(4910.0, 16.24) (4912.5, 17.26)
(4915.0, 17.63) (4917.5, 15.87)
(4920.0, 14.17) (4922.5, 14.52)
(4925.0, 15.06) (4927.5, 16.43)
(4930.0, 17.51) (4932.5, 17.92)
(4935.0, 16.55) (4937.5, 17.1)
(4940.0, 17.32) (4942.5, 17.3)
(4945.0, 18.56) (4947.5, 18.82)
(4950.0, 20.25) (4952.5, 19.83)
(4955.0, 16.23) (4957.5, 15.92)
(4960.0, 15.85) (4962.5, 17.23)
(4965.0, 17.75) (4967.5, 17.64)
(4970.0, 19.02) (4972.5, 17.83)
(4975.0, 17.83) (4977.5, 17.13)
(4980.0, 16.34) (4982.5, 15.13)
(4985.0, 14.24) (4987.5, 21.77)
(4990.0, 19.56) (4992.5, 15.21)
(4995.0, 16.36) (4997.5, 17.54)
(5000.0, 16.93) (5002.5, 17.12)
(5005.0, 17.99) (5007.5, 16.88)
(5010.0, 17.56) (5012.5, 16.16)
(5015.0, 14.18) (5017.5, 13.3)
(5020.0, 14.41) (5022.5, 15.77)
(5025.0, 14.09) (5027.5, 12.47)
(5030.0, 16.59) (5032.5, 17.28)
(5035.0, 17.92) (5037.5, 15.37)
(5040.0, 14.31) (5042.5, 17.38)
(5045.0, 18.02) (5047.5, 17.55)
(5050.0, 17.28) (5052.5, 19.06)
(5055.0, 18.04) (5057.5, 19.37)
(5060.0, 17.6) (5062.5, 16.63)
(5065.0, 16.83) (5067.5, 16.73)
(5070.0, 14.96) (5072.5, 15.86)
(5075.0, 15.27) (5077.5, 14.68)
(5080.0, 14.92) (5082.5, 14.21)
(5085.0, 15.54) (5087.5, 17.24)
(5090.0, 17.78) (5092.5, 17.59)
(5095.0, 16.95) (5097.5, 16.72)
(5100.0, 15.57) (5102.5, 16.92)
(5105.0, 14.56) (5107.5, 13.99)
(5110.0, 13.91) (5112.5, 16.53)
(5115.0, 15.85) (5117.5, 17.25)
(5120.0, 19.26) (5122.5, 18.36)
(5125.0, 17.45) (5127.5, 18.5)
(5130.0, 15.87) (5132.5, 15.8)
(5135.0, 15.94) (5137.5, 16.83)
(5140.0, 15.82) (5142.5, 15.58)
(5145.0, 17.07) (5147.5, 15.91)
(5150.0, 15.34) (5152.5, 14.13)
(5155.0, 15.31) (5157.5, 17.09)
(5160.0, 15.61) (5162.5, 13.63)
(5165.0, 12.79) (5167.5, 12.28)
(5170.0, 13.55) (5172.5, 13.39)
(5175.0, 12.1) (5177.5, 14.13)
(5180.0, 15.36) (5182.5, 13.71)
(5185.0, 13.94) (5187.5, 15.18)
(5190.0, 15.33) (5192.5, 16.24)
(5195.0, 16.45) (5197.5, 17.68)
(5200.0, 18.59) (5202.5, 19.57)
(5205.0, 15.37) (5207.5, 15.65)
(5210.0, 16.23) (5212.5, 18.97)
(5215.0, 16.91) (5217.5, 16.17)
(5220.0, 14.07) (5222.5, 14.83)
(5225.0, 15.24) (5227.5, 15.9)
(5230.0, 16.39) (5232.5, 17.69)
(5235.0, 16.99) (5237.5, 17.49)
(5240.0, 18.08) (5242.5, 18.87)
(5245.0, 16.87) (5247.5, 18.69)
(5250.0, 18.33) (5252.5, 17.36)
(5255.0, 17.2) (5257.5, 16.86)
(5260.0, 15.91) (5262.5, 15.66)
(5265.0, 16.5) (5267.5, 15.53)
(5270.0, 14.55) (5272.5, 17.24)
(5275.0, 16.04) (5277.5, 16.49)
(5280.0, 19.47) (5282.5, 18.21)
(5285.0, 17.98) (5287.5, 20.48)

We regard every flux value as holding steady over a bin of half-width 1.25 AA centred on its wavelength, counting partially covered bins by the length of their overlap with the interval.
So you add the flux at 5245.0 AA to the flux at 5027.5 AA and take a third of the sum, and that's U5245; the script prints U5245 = 9.8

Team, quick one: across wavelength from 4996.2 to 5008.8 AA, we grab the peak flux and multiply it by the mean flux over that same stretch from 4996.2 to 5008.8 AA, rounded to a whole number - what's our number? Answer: 311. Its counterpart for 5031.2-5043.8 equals 295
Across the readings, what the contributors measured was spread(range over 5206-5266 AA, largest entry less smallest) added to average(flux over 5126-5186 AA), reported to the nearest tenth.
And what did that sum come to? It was 19.9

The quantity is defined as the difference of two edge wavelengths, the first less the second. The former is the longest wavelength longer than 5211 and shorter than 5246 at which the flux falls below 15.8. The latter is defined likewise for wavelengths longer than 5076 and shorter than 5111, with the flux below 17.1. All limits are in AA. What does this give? 115.0 AA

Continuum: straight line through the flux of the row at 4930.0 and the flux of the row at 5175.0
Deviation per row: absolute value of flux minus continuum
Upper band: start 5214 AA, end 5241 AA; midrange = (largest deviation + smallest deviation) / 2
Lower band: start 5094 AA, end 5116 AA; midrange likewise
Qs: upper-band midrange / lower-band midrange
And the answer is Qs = 2.9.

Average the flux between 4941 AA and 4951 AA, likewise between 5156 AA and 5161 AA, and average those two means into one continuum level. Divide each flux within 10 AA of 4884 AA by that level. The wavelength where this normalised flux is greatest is 4880.0 AA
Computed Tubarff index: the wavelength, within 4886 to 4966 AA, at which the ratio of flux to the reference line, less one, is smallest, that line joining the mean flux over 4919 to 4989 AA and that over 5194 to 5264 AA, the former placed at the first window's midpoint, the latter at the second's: 4920.0 AA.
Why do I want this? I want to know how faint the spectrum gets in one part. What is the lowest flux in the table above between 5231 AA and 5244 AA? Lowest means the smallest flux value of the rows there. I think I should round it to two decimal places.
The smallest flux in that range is 16.99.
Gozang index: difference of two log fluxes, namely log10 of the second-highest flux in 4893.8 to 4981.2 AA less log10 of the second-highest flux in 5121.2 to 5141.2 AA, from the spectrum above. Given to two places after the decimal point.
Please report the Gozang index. 0.03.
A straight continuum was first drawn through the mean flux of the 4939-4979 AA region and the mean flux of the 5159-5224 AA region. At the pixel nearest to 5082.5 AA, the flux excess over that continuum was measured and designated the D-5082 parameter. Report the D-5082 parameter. -2.2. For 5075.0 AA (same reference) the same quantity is -1.3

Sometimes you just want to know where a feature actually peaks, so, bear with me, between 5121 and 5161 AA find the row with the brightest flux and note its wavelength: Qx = 5127.5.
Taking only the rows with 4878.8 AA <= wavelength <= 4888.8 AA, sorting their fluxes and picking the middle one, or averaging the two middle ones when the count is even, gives 17.4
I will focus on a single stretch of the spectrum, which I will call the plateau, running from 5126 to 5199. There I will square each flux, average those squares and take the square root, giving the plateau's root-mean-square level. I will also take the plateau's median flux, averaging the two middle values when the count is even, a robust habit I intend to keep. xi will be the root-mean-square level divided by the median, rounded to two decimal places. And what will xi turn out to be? 0.99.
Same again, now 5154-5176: 1.04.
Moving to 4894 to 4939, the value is 0.99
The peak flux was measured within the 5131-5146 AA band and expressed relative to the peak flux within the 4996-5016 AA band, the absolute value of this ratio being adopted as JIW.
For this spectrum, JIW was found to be 0.95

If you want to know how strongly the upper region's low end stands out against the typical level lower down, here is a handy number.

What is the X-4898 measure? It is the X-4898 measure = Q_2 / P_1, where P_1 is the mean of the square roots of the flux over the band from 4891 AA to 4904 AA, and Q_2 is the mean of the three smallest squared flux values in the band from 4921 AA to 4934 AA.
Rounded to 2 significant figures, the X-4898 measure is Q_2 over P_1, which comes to 56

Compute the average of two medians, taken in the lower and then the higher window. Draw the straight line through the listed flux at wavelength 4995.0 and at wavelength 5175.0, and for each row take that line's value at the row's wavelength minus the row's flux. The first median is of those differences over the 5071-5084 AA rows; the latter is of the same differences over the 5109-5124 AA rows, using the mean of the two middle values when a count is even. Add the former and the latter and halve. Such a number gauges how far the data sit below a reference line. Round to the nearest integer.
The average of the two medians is -2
